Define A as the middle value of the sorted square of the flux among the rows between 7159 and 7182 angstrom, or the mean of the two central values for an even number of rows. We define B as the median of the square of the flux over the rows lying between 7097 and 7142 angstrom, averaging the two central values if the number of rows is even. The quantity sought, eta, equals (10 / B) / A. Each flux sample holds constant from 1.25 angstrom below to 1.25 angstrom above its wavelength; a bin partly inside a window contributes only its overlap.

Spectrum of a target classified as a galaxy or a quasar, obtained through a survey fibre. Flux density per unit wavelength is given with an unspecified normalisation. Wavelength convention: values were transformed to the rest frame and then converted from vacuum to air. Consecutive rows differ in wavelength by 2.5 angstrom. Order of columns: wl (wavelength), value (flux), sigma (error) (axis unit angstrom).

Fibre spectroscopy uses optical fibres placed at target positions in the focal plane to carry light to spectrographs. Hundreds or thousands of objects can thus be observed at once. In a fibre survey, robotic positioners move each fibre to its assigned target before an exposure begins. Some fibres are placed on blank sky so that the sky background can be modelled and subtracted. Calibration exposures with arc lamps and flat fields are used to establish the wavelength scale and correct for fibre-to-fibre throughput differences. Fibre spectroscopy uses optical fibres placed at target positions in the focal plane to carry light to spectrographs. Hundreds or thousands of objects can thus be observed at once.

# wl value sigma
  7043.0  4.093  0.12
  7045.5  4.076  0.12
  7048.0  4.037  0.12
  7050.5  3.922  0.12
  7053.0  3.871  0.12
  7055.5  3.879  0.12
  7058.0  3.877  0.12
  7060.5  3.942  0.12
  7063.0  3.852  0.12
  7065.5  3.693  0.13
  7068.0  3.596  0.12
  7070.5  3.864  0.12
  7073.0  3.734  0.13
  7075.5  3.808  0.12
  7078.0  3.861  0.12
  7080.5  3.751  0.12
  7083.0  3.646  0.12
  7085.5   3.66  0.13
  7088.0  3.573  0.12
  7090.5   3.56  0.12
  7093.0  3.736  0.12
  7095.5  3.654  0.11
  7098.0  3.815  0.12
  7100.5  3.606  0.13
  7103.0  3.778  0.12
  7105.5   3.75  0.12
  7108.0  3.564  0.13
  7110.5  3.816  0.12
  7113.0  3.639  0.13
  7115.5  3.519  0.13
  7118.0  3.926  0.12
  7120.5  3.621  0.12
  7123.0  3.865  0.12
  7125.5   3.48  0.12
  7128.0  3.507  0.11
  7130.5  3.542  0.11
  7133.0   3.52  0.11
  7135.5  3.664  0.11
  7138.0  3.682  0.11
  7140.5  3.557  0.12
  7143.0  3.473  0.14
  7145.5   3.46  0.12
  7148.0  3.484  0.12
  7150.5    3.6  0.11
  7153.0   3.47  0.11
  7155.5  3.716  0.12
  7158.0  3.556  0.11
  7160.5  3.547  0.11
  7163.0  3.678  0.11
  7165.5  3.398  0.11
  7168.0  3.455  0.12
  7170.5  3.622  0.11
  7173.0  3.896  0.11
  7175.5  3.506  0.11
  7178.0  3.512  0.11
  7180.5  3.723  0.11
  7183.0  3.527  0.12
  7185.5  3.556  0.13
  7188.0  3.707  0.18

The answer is 0.0603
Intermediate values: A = 12.6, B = 13.2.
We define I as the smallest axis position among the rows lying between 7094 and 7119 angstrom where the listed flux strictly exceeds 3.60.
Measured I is 7095.5 angstrom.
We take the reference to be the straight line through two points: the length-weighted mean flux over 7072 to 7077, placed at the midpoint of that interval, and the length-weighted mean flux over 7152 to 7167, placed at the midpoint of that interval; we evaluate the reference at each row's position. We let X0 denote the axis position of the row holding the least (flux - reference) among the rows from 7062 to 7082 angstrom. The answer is 7068.0 angstrom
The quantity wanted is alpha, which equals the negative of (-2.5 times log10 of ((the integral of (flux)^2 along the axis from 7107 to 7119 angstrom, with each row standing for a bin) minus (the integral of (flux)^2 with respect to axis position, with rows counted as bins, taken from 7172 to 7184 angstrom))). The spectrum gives 1.8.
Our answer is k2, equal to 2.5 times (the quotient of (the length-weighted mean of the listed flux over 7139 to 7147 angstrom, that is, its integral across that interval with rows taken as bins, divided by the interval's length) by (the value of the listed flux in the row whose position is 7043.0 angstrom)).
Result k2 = 2.1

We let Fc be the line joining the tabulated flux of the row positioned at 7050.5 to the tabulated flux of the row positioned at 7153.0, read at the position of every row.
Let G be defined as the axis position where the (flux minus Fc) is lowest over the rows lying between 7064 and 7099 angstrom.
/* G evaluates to 7068.0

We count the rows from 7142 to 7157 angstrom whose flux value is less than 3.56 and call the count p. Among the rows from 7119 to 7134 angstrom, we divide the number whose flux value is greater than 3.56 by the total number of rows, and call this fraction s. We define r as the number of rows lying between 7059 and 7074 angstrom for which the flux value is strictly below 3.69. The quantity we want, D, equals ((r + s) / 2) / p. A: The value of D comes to 0.17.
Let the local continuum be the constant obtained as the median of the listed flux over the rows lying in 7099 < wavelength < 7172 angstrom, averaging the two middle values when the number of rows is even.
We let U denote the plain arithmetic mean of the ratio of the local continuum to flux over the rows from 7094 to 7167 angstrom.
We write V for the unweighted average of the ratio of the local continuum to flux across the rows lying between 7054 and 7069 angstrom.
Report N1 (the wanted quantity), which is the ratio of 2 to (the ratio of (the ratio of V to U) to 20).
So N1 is 42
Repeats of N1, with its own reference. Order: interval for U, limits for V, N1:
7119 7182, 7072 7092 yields 41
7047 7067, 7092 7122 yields 38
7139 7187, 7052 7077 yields 43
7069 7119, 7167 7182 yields 39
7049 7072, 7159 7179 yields 37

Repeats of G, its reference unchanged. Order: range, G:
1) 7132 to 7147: 7145.5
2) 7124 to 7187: 7125.5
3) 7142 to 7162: 7145.5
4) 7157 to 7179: 7165.5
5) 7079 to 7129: 7090.5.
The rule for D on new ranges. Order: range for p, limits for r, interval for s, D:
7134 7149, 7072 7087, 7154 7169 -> 0.29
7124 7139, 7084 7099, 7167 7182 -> 0.56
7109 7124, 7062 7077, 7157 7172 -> 0.67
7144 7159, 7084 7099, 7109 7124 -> 0.60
